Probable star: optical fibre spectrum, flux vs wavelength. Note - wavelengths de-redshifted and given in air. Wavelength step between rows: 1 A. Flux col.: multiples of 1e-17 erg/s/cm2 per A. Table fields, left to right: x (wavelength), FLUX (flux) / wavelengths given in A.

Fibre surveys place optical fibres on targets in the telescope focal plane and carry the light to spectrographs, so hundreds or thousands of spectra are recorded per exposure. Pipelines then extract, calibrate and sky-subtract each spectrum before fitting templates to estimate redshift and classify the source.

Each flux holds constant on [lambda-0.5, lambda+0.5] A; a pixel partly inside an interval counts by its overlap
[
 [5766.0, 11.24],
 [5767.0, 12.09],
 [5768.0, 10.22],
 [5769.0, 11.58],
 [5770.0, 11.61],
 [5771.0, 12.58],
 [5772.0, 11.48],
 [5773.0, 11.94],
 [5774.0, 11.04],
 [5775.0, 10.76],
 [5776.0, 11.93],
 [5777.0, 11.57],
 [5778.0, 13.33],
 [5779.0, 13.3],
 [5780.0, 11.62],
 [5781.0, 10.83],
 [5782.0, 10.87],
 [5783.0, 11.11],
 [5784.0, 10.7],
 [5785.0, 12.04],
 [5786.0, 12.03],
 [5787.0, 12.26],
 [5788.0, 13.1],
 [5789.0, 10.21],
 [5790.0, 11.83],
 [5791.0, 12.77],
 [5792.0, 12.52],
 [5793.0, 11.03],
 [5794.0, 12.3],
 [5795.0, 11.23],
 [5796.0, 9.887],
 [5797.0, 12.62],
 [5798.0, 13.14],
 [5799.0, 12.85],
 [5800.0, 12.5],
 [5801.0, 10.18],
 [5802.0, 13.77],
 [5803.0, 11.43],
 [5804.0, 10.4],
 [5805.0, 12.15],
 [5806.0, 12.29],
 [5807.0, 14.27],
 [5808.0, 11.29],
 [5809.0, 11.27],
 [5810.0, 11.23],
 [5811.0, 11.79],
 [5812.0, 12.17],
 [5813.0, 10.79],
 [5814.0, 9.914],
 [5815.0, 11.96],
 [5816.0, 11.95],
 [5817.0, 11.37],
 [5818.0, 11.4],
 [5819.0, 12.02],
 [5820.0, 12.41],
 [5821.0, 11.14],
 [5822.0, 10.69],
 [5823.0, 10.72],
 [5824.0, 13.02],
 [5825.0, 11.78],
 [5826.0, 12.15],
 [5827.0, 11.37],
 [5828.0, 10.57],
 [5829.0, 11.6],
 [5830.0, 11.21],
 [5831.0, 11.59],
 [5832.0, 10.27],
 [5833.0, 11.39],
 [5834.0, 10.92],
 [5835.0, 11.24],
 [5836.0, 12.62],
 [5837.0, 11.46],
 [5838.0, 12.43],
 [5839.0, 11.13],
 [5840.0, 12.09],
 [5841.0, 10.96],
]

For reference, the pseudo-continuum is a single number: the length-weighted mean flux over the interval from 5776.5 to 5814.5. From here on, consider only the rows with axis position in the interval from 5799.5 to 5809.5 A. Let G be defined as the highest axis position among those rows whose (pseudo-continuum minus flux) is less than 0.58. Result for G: 5809.0 A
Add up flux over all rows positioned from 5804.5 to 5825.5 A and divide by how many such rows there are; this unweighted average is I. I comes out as 11.7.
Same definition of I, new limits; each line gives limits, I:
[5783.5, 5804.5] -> 11.8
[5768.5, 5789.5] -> 11.7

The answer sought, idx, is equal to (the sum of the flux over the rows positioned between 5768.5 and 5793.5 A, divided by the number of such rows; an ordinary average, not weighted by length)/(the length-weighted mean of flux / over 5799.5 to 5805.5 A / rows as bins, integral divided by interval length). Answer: 1.00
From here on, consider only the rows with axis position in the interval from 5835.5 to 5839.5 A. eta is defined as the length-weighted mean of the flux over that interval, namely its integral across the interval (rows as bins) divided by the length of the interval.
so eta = 11.9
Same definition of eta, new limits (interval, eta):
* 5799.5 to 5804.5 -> 11.7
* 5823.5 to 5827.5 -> 12.1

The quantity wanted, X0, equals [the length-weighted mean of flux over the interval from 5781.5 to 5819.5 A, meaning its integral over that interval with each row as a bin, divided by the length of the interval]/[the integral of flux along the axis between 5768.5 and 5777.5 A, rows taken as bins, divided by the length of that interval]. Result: 1.01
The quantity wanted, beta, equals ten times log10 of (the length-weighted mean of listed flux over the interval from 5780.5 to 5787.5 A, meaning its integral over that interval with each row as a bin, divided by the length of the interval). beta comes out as 10.57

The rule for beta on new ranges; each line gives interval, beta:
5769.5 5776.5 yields 10.65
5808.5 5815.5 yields 10.53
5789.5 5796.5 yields 10.66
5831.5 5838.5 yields 10.60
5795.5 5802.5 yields 10.84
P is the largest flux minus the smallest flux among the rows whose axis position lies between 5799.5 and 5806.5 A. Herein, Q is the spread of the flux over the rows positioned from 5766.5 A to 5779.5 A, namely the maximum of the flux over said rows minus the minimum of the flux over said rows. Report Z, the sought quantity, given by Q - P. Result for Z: -0.5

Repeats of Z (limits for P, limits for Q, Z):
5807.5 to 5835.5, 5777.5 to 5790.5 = 0.0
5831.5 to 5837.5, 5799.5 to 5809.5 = 1.7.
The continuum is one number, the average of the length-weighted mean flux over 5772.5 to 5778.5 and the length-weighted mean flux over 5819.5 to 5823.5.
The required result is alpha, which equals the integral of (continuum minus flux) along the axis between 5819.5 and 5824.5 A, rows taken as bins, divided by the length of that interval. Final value -0.1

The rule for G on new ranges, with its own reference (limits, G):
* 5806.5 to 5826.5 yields 5826.0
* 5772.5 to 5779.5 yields 5779.0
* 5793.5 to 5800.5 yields 5800.0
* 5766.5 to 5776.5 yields 5776.0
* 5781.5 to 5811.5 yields 5811.0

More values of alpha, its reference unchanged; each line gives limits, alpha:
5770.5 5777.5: -0.1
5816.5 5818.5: 0.1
